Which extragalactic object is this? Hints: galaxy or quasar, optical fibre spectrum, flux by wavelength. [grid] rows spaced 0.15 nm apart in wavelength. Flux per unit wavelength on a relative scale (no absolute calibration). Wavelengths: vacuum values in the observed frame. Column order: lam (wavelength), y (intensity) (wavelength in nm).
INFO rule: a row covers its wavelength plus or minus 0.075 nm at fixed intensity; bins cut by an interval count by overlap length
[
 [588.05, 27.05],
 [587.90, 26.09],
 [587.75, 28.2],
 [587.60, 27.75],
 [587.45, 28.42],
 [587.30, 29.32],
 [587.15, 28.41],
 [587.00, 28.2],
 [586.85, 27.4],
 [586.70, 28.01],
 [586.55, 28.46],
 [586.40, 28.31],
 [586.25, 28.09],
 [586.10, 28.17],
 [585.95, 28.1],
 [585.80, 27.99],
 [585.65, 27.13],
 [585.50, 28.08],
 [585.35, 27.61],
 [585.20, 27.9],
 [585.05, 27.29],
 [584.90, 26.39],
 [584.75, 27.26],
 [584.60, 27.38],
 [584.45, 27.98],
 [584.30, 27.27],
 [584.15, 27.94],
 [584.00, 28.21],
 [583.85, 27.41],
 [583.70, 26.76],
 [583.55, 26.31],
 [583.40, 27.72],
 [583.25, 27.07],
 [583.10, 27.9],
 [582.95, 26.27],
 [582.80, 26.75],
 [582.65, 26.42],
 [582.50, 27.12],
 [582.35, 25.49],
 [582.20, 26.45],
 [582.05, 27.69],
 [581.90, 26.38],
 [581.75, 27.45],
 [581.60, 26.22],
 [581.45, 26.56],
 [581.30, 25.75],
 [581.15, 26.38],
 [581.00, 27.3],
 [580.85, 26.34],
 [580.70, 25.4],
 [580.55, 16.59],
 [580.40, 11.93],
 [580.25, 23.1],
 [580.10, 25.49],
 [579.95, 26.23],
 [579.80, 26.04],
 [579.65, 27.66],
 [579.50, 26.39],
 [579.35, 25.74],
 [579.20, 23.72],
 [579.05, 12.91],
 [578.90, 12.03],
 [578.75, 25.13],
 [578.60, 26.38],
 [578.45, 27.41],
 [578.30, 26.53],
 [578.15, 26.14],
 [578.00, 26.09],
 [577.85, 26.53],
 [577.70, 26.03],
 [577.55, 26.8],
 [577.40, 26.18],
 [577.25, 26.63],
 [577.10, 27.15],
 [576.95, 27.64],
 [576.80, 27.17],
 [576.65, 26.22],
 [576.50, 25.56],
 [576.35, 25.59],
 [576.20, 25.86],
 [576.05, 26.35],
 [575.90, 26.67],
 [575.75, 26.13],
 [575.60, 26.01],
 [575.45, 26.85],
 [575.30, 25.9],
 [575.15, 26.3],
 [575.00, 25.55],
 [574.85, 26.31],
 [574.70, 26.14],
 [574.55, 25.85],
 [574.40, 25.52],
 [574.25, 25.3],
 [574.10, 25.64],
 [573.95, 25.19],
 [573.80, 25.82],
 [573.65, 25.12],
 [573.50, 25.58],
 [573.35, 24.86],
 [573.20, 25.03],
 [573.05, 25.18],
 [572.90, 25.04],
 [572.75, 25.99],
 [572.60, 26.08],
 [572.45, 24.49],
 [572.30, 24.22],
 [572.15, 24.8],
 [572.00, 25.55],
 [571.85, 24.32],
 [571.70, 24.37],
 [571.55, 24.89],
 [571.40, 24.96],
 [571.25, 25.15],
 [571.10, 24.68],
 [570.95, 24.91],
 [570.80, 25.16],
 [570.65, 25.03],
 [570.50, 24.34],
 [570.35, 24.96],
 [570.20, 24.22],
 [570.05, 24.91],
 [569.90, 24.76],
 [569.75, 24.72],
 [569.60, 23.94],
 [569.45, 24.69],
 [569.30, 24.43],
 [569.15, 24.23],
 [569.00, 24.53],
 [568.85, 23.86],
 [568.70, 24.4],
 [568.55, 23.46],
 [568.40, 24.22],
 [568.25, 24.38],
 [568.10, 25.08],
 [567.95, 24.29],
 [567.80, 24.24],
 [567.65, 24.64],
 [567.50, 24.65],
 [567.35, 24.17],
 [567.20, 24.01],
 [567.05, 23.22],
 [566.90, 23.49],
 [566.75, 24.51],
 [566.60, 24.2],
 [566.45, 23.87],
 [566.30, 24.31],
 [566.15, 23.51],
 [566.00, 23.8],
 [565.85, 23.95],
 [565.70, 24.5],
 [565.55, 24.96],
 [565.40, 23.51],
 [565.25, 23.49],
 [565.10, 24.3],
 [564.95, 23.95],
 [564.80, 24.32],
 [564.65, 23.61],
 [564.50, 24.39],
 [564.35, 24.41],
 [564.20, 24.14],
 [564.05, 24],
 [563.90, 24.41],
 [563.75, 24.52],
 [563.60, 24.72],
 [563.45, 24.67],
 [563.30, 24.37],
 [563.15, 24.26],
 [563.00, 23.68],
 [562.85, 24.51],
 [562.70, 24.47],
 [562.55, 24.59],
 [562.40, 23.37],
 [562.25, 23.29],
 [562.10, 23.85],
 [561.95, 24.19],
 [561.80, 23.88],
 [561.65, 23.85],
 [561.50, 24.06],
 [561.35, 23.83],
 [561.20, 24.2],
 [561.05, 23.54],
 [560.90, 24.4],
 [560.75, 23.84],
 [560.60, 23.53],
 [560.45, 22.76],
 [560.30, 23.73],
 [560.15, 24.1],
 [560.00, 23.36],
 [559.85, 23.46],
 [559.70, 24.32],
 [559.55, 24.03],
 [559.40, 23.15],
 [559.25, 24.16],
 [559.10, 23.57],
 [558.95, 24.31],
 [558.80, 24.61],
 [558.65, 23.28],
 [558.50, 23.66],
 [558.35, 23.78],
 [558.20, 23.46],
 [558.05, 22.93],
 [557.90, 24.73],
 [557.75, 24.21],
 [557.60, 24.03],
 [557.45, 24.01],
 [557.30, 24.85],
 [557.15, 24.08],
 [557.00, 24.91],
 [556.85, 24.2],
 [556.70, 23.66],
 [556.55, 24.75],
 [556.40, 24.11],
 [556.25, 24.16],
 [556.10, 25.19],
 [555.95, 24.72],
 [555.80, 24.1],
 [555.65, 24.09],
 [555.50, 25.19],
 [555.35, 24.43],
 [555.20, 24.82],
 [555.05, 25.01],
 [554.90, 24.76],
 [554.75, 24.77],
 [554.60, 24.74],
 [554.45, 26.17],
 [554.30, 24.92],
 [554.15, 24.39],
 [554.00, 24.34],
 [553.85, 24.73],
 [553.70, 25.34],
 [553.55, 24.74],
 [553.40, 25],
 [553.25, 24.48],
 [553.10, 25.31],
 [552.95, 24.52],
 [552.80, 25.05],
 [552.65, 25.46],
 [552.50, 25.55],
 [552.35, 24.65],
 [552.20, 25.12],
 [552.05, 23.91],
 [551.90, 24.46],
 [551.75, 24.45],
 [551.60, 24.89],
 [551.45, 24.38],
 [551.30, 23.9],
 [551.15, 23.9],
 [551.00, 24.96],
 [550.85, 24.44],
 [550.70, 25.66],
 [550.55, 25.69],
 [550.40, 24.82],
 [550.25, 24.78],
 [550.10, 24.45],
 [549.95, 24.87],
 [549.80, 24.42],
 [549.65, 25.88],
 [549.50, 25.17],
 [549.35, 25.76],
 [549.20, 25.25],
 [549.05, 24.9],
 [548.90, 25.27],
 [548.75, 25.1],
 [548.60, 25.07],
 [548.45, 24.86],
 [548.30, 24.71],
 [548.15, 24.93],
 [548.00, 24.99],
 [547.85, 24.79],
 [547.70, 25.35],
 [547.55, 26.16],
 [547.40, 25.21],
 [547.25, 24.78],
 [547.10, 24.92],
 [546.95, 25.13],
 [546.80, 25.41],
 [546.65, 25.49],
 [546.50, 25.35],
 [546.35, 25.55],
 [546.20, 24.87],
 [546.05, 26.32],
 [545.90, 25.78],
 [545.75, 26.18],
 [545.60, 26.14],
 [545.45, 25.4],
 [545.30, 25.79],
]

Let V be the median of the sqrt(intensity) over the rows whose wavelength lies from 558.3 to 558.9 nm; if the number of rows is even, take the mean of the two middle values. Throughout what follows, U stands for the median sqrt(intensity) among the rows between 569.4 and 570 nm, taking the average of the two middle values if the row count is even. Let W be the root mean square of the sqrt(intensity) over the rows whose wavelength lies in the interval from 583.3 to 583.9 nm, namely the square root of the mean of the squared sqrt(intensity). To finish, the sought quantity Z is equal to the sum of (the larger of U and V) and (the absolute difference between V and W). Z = 5.30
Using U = 4.97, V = 4.87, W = 5.20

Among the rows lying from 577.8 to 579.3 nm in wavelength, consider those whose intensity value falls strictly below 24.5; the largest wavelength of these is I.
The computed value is 579.20 nm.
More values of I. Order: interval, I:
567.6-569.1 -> 568.85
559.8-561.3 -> 561.20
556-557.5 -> 557.45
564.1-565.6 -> 565.40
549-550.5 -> 550.10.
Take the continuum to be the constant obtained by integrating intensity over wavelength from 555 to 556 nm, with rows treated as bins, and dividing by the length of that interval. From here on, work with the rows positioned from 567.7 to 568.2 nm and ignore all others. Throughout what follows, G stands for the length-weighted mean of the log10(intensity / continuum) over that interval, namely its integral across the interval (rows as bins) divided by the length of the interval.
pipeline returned -0.001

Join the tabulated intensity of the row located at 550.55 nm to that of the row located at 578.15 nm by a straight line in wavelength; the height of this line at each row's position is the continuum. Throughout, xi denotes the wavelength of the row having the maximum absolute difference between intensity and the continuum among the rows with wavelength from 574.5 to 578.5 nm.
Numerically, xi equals 576.95 nm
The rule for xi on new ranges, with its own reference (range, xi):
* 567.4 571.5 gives 568.55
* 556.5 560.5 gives 560.45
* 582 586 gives 584.00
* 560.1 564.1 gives 560.45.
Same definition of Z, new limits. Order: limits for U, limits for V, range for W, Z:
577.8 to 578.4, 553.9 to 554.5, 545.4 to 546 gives 5.25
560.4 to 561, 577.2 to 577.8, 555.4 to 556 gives 5.32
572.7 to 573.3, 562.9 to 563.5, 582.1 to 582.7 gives 5.22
